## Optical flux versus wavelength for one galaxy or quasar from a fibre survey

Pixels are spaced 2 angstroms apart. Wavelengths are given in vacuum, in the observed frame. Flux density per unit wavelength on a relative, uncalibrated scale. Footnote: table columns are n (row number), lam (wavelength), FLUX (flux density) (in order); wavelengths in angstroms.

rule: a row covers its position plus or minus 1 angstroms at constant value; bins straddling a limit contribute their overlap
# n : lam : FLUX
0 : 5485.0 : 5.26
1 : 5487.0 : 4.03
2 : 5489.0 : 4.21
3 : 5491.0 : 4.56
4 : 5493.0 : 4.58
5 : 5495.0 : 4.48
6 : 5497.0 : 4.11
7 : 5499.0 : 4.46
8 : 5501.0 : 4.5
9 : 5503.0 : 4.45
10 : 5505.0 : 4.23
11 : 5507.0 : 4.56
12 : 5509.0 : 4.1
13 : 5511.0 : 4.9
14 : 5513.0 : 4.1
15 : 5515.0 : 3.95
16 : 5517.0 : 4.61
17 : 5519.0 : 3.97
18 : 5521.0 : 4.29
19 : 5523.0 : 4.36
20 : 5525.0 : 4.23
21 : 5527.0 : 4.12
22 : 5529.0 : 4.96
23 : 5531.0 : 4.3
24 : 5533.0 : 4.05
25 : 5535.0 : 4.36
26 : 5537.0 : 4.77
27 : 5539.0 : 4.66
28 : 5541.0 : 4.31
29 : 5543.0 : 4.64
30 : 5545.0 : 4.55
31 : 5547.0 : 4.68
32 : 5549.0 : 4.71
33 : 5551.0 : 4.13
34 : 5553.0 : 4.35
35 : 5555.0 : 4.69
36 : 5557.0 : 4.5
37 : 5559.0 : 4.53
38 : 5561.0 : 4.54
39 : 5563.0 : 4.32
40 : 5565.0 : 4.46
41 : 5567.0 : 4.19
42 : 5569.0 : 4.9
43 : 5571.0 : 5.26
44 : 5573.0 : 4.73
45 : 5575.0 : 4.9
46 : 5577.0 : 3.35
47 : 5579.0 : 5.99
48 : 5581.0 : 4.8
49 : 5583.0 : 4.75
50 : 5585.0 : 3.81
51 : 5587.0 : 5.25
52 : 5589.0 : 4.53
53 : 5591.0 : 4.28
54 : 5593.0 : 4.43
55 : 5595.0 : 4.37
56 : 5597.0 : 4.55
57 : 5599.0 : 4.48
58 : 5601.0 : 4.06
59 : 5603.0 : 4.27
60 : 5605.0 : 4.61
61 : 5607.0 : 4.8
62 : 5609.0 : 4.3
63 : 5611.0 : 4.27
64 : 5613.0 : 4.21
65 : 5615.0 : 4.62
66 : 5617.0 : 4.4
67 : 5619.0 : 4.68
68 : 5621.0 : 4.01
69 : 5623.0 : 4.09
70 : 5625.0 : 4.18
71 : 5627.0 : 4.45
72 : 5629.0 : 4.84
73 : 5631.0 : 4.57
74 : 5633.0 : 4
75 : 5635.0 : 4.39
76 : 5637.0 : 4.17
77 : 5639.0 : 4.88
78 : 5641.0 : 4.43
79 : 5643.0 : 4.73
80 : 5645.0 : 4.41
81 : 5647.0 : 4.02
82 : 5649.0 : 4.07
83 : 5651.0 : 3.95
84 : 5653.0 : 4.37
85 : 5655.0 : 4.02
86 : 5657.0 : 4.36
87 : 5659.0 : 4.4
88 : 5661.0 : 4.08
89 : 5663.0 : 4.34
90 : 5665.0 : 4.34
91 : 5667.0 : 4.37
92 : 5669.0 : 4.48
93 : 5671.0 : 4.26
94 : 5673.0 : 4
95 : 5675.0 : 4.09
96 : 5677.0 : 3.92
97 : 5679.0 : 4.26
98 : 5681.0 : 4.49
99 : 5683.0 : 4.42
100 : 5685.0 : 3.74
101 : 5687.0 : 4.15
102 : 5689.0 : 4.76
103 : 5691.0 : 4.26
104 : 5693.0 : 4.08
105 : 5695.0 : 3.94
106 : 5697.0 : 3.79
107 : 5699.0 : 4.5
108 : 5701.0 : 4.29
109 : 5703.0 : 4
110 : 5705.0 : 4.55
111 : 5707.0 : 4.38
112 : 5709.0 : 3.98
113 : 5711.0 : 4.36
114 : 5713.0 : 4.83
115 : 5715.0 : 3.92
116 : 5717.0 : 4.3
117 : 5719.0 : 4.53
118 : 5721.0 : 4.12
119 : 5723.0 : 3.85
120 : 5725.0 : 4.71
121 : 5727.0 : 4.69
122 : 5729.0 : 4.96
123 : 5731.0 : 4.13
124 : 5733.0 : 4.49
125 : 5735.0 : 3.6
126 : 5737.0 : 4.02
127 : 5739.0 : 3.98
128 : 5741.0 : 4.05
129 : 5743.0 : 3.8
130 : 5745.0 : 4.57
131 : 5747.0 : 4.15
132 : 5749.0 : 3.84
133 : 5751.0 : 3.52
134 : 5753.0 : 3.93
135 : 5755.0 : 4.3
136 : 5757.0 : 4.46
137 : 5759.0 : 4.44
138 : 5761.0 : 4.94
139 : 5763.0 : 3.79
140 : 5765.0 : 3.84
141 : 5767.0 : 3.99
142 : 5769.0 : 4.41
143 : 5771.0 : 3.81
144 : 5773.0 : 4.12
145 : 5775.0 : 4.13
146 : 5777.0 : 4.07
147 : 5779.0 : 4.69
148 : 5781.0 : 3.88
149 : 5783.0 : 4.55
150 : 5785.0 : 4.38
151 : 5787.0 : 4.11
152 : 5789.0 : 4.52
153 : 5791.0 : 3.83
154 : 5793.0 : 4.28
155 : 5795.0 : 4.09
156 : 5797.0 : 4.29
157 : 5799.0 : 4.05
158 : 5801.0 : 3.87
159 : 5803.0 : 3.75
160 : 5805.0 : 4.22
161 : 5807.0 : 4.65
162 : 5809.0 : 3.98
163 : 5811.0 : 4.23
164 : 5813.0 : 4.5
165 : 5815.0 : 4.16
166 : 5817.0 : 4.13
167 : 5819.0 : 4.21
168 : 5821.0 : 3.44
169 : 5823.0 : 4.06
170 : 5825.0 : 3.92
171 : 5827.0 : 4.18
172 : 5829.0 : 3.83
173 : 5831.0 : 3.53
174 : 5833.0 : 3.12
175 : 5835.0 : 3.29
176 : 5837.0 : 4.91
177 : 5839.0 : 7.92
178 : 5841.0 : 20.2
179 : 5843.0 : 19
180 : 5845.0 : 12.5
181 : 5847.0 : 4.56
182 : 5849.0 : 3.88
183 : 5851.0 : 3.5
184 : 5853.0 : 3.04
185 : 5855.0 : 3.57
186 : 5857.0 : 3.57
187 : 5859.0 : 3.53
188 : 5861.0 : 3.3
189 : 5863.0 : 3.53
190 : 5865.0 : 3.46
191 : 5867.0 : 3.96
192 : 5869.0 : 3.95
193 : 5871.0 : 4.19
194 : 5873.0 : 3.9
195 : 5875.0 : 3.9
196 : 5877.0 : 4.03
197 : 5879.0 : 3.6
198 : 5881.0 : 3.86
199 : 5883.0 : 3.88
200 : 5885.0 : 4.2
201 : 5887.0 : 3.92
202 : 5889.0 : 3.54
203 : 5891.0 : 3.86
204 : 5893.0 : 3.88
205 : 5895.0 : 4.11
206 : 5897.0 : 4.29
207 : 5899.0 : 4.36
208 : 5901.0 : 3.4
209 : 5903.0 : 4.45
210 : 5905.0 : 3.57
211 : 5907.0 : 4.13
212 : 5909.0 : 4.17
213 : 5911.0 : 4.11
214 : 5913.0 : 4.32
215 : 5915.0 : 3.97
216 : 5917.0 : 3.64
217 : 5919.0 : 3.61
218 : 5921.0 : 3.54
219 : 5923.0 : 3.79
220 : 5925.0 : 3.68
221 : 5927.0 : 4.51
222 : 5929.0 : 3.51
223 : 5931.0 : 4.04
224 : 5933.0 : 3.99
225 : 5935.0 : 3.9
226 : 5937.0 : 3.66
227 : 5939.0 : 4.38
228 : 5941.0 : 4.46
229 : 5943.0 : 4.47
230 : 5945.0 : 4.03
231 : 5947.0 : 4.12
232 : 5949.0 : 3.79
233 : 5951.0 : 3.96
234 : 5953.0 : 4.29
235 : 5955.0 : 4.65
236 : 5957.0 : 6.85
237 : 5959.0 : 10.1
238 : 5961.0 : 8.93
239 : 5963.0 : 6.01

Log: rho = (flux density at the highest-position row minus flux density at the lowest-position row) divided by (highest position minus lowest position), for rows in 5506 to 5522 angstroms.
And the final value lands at -0.02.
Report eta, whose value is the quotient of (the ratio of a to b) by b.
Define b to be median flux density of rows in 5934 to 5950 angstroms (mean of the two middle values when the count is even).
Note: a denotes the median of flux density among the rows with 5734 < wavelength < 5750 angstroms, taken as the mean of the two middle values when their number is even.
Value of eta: 0.241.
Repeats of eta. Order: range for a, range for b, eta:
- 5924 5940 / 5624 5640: 0.202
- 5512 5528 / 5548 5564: 0.205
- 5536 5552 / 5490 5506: 0.233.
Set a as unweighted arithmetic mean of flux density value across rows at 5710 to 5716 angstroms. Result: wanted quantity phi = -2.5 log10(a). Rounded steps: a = 4.37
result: -1.60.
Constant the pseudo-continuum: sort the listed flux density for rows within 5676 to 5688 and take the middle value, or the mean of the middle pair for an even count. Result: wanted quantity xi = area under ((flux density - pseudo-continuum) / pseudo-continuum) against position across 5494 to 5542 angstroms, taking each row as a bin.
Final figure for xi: 1.9 angstroms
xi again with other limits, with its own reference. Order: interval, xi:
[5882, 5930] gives -3.1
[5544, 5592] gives 4.4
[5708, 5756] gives -0.1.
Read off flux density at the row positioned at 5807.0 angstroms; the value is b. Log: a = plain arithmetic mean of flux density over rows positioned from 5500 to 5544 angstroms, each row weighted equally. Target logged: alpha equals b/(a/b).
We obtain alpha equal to 4.9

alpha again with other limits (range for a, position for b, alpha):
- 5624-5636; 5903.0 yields 4.5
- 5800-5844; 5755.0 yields 3.3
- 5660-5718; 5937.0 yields 3.2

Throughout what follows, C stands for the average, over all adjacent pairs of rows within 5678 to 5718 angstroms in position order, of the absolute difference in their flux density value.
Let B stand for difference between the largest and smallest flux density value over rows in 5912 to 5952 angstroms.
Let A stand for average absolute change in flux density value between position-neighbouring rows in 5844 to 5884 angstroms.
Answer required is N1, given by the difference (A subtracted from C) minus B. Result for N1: -1.26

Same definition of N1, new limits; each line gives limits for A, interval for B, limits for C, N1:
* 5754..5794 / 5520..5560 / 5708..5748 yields -0.87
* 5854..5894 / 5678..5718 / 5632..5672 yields -1.02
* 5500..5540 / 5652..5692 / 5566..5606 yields -0.77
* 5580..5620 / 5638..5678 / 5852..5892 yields -1.08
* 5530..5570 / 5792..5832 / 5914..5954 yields -1.16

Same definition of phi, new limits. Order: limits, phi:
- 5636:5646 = -1.64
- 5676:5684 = -1.58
